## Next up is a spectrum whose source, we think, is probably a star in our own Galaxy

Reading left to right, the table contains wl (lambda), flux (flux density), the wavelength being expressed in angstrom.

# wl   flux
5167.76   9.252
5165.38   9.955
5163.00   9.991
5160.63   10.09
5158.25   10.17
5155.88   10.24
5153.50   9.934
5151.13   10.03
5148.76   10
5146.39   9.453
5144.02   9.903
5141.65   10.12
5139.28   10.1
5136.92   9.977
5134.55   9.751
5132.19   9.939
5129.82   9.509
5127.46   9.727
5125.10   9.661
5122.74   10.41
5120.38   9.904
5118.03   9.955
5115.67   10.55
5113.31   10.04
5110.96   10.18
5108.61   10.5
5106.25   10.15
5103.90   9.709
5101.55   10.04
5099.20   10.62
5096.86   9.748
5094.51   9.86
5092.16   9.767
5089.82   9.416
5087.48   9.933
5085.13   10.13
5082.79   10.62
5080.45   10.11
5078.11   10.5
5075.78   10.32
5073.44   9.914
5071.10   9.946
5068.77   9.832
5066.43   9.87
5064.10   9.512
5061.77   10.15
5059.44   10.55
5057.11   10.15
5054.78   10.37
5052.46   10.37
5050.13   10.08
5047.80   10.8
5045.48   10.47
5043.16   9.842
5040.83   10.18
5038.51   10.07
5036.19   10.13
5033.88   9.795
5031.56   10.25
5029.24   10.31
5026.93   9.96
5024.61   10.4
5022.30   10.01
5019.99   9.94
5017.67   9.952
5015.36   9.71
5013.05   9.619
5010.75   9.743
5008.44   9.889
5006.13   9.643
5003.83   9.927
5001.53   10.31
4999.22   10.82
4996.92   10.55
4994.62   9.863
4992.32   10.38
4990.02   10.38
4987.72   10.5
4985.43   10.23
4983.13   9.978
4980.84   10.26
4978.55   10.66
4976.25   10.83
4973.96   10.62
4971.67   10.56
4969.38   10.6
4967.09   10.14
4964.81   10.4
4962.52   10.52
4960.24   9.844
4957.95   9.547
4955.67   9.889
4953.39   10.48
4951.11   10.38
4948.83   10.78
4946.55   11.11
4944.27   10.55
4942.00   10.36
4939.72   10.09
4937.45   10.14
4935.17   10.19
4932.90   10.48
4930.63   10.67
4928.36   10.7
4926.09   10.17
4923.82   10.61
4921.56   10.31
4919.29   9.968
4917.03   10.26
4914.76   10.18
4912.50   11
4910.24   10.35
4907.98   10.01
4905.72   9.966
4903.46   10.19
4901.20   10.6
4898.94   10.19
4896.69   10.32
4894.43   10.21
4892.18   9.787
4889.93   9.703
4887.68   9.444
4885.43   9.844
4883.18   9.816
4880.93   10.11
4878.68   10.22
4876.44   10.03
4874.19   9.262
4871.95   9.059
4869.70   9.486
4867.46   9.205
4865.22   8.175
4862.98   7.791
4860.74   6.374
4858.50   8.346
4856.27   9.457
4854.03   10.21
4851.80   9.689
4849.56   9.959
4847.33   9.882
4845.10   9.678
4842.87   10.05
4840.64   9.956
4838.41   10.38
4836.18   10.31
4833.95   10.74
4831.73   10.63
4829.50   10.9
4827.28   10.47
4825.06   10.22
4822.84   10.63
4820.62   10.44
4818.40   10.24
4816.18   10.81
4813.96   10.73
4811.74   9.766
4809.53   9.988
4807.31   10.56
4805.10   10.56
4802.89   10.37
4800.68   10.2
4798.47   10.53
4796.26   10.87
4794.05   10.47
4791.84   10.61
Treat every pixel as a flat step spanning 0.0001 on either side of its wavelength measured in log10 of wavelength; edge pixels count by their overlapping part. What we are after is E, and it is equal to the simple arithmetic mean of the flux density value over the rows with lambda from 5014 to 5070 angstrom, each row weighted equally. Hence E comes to 10.1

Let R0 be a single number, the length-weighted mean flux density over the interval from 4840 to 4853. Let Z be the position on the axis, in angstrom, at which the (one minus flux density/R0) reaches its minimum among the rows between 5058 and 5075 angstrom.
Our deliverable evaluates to 5059.44 angstrom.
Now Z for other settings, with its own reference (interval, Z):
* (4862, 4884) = 4878.68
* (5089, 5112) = 5099.20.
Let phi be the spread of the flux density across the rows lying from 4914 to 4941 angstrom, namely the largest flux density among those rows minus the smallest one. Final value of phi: 0.7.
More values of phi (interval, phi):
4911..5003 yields 1.6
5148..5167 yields 0.3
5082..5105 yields 1.2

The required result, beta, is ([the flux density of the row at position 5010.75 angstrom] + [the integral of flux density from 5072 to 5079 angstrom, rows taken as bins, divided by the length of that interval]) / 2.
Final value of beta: 10.0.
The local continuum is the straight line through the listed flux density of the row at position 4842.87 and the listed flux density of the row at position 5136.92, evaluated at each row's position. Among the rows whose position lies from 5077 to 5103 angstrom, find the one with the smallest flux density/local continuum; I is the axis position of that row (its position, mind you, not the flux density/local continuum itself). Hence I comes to 5089.82 angstrom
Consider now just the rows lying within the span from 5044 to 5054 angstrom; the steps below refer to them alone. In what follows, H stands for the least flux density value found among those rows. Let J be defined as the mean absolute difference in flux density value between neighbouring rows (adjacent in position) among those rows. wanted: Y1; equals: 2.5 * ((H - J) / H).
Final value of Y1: 2.39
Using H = 10.08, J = 0.45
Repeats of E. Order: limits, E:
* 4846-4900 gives 9.4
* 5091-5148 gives 10.0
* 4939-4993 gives 10.4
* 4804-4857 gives 10.3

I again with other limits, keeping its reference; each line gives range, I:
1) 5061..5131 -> 5089.82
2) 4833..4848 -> 4845.10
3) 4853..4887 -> 4860.74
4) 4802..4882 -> 4860.74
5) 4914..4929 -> 4919.29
